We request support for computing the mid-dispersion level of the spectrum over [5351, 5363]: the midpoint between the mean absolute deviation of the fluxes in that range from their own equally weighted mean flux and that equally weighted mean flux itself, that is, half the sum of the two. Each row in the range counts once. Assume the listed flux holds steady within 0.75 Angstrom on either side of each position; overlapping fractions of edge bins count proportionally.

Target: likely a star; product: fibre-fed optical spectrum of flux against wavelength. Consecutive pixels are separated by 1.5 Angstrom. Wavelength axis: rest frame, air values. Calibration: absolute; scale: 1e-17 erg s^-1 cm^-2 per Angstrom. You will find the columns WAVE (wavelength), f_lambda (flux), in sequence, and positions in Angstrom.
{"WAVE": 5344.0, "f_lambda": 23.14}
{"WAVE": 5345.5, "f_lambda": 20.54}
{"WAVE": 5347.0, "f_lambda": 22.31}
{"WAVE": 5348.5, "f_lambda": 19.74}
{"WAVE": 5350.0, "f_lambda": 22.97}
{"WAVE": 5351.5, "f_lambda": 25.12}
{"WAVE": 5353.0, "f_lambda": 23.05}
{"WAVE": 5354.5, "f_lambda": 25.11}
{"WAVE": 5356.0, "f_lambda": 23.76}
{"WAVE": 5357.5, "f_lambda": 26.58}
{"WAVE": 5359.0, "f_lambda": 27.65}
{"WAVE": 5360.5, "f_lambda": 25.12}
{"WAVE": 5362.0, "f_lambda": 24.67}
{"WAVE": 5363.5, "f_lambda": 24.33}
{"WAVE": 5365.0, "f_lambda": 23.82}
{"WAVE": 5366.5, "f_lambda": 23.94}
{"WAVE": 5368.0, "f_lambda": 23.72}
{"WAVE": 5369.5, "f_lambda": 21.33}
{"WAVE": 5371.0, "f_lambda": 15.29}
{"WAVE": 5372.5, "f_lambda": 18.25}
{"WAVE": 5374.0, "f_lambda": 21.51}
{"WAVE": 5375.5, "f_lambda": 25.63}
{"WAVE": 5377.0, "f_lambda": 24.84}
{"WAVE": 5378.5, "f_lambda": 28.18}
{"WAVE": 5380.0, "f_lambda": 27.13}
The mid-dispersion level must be 13.1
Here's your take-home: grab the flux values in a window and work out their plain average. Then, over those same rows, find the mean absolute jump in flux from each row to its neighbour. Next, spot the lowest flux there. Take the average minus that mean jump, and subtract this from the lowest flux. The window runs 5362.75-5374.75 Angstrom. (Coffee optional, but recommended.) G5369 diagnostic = -4.0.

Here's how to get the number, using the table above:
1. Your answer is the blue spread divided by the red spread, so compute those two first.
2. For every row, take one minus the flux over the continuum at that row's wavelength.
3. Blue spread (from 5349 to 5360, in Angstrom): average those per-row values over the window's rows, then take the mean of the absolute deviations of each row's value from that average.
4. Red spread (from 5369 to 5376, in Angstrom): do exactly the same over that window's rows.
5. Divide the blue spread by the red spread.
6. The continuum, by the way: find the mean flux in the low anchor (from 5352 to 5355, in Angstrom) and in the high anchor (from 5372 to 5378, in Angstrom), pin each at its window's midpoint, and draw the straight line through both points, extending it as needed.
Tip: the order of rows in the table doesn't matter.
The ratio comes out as 0.5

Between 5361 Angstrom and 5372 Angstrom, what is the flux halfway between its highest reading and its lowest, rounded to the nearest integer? 20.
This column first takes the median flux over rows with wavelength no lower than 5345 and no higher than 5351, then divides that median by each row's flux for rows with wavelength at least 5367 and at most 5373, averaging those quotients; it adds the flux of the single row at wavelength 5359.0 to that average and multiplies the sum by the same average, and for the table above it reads 32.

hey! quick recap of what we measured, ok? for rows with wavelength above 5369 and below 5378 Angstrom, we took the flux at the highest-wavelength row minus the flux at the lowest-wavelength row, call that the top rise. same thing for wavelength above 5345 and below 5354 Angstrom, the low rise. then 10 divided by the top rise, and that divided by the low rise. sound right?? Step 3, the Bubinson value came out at 1.1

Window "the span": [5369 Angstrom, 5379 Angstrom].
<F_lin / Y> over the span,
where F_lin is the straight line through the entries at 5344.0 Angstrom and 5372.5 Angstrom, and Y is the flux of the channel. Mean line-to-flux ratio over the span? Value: 0.85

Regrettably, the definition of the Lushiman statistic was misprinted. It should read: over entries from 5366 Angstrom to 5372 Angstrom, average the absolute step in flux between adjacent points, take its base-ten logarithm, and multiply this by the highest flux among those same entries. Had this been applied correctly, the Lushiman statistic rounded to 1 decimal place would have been 11.0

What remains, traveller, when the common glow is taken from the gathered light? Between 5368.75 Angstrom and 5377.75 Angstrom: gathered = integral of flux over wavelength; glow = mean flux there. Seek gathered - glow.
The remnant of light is 169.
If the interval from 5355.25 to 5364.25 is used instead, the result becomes 203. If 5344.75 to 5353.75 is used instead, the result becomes 178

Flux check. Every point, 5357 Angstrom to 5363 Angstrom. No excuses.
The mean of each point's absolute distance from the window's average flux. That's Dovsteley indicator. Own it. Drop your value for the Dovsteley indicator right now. 1.1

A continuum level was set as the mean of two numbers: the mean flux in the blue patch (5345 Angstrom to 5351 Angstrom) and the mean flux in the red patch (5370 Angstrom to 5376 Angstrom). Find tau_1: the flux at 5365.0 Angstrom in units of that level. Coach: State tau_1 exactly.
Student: 1.15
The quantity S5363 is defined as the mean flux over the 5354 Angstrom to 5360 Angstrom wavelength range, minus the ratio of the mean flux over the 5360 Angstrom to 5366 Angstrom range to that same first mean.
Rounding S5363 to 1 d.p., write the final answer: 24.8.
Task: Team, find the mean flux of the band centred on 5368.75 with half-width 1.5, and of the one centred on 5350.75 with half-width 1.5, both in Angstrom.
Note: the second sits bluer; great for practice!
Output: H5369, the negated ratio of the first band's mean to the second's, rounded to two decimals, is -0.94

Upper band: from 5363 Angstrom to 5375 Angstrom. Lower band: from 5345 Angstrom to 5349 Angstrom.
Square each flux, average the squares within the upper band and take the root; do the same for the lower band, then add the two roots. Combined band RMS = 42.6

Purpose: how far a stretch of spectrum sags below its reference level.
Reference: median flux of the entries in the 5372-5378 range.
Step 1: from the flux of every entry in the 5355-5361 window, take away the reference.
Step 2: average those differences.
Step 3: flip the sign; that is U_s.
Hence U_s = -2.6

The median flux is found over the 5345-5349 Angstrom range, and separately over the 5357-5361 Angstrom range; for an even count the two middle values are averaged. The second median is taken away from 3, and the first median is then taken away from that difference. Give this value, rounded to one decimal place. -44.1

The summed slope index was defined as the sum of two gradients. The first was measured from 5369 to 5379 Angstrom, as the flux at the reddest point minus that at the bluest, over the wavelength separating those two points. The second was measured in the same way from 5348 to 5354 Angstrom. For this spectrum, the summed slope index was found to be 1.5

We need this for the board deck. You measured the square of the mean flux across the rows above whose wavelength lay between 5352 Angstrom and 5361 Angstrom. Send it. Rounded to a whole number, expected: 636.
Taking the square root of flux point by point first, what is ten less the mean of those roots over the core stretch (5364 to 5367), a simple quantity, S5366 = 5.11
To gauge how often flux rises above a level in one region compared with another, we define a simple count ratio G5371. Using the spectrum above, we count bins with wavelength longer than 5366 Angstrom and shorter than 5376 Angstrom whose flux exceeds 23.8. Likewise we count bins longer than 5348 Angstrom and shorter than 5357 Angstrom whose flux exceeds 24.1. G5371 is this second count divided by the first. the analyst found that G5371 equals 1.00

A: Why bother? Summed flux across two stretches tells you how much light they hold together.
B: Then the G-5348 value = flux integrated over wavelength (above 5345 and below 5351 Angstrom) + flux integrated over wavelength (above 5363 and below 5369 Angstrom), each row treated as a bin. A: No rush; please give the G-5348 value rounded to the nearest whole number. 272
